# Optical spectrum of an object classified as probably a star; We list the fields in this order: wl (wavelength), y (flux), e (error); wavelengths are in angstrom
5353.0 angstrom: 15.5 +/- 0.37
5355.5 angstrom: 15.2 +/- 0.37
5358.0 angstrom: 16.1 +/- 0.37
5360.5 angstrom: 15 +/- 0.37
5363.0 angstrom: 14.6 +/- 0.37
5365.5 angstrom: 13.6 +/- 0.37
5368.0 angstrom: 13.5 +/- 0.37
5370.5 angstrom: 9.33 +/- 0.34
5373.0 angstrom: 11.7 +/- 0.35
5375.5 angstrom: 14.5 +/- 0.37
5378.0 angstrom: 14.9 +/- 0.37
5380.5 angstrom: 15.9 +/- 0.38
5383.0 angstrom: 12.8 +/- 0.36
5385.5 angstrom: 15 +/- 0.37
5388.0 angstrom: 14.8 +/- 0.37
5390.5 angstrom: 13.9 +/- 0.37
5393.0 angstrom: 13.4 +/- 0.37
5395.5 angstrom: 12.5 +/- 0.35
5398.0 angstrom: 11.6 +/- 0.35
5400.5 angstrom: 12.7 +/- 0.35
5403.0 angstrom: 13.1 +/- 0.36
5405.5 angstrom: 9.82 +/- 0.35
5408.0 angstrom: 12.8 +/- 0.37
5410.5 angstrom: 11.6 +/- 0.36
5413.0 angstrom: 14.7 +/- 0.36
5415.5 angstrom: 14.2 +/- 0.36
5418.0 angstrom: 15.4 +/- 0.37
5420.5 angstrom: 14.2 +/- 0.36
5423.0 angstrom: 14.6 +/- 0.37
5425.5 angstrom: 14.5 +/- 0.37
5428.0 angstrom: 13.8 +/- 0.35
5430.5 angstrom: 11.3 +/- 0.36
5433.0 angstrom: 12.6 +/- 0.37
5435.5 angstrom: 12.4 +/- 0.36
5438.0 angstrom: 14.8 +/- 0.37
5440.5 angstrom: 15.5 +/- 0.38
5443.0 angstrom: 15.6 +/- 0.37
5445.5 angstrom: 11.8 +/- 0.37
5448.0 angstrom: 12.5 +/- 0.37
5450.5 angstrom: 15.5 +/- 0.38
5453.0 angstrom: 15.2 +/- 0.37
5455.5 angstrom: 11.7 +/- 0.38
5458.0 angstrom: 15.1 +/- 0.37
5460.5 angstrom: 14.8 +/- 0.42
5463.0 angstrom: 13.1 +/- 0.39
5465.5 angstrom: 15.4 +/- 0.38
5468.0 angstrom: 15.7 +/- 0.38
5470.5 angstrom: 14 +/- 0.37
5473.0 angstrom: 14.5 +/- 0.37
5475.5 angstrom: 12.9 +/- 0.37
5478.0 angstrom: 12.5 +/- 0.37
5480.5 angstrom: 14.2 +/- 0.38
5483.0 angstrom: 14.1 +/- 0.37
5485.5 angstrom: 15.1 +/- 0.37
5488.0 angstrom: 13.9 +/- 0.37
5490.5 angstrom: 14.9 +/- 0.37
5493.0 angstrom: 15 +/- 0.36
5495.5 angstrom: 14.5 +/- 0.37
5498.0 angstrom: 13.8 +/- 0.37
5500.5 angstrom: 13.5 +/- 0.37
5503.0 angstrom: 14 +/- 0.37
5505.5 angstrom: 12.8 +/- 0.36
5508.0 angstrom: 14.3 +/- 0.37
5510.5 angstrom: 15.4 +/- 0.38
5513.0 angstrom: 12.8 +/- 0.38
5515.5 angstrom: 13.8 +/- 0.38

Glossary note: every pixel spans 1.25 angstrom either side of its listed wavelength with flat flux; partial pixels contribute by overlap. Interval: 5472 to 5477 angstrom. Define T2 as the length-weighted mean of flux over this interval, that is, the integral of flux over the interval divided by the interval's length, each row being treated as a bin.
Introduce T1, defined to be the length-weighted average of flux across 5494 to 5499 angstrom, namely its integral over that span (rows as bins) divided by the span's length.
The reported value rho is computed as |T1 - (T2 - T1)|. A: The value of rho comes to 14.8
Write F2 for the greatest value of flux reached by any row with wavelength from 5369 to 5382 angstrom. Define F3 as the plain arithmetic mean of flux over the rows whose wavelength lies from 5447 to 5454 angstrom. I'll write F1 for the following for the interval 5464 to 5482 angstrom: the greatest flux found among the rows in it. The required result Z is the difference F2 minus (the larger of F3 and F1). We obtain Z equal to 0.2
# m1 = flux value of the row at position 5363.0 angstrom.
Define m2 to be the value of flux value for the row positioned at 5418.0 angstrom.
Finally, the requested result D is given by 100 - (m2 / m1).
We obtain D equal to 98.95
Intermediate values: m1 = 14.6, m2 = 15.4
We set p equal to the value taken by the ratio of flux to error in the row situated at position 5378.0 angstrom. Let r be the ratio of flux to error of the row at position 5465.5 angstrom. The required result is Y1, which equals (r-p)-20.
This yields -20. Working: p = 40.3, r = 41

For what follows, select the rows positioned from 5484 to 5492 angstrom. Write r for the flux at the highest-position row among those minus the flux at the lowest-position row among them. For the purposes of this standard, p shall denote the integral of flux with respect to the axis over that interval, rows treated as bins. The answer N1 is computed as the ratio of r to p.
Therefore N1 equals 0.00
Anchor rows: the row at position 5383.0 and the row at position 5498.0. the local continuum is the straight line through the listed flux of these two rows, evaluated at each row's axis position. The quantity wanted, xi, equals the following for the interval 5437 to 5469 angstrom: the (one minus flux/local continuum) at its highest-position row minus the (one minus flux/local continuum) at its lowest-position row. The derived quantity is -0.04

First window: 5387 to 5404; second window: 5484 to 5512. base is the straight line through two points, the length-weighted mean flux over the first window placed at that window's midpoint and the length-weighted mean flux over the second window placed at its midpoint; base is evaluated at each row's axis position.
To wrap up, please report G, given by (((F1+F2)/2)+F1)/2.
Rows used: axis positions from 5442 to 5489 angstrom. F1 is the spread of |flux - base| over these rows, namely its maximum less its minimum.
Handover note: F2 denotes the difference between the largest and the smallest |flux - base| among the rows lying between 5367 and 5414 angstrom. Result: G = 2.4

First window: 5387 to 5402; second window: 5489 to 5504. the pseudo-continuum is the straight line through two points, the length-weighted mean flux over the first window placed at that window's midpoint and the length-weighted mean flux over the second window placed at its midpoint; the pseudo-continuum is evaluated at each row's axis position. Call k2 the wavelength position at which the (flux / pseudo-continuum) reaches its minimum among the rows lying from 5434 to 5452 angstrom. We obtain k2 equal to 5445.5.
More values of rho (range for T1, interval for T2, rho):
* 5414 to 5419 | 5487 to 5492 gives 15.1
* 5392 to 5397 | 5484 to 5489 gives 11.2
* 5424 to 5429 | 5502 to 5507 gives 15.0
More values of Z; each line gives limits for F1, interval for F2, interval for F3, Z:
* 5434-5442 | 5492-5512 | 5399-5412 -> -0.1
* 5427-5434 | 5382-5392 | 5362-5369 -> 1.1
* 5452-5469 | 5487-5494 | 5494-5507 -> -0.7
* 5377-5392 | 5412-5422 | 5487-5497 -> -0.5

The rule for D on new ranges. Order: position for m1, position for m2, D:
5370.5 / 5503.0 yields 98.50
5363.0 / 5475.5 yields 99.12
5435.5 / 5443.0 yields 98.74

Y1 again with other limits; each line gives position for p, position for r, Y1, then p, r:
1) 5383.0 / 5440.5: -15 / 35.6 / 41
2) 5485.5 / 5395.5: -25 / 40.8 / 36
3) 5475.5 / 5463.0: -21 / 34.9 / 34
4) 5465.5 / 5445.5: -29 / 40.5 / 32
